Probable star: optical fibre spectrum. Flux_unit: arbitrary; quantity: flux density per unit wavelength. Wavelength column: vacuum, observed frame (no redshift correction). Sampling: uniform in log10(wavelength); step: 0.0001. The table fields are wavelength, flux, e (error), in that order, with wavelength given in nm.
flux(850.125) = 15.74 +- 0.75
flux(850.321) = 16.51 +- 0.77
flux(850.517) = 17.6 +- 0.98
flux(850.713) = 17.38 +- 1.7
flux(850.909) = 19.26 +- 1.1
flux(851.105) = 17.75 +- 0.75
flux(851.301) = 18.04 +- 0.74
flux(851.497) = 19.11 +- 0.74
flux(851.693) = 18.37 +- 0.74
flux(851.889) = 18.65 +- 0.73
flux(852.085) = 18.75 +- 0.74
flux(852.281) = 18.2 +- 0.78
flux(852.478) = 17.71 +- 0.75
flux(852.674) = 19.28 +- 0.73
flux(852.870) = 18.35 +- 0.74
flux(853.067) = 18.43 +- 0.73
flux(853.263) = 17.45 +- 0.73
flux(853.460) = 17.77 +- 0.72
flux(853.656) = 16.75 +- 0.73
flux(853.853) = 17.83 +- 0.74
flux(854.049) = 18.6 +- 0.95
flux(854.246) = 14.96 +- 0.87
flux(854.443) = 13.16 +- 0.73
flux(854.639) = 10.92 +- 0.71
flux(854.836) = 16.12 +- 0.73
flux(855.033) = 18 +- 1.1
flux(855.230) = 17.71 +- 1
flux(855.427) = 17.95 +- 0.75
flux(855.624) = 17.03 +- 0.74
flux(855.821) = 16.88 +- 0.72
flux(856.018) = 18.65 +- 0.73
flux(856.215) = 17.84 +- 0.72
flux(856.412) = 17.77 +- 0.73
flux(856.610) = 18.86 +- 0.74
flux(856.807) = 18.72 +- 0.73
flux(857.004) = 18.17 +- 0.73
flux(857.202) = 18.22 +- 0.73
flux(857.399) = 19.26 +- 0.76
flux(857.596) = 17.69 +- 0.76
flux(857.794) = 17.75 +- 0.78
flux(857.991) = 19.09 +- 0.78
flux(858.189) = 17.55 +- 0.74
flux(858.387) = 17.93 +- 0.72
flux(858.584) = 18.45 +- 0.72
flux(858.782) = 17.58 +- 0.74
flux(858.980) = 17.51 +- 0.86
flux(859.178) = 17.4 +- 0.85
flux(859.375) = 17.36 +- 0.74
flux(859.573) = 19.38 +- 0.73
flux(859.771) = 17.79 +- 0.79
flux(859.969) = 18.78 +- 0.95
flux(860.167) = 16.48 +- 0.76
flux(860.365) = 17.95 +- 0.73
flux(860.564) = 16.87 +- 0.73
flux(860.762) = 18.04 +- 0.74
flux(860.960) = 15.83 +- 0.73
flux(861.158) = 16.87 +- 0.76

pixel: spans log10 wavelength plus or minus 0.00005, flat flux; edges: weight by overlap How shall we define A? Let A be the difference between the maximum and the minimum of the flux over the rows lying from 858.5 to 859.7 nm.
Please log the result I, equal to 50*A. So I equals 101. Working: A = 2.02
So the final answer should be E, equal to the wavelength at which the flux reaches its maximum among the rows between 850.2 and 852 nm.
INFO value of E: 850.909 nm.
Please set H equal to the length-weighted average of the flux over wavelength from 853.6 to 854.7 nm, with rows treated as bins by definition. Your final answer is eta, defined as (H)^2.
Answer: 239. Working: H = 15.5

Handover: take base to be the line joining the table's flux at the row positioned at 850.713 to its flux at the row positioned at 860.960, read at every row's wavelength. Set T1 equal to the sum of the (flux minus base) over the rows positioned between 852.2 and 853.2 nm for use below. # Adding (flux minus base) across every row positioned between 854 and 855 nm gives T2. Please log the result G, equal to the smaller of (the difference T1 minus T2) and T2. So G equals -10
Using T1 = 6.6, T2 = -10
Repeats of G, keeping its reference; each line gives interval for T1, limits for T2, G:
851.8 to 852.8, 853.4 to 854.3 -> 1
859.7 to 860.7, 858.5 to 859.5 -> 0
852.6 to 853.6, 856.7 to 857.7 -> -4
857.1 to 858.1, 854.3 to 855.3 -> -8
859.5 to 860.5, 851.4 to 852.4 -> 3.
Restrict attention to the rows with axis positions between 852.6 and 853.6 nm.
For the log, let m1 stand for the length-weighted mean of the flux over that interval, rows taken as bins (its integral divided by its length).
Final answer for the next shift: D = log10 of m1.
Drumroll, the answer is 1.26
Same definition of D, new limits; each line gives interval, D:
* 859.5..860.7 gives 1.25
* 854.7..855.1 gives 1.21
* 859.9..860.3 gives 1.24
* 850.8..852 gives 1.27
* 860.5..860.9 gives 1.24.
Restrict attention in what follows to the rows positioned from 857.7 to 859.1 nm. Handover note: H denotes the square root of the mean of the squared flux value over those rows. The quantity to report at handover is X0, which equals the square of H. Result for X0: 324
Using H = 18.0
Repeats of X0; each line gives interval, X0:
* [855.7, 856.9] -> 329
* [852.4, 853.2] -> 340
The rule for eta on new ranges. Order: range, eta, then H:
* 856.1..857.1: 334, 18.3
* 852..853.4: 334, 18.3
